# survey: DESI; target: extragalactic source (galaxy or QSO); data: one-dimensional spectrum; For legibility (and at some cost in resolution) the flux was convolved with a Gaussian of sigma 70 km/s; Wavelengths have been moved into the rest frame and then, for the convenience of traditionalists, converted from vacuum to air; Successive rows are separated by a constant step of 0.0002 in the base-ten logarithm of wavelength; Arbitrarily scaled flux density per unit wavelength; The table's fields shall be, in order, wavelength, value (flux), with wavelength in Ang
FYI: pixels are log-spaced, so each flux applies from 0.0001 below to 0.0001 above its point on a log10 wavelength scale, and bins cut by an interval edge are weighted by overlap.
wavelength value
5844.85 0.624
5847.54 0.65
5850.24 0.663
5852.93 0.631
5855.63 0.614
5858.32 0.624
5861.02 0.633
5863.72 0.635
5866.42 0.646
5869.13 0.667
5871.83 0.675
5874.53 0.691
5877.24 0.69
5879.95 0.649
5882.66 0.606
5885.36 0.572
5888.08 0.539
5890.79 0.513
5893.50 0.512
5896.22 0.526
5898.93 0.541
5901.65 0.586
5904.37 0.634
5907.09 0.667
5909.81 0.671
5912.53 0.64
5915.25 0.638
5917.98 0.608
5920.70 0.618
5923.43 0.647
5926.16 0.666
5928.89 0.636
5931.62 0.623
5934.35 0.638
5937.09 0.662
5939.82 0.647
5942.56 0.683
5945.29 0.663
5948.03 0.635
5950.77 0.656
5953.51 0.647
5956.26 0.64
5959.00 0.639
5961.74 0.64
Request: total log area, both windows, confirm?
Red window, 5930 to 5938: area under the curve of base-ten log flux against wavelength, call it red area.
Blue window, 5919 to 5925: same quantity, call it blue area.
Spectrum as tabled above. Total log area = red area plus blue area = -2.7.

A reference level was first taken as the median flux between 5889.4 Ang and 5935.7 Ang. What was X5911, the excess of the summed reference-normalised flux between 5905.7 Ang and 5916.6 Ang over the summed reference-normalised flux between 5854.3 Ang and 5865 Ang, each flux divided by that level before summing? 0.17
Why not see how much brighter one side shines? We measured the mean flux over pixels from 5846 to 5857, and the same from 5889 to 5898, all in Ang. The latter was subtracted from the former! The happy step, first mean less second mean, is 0.12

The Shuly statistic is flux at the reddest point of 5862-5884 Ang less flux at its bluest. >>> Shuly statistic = -0.029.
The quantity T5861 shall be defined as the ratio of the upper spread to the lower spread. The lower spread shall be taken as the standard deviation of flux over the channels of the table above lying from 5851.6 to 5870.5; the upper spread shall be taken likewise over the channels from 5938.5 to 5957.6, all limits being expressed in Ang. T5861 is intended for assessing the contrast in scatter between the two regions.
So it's 0.96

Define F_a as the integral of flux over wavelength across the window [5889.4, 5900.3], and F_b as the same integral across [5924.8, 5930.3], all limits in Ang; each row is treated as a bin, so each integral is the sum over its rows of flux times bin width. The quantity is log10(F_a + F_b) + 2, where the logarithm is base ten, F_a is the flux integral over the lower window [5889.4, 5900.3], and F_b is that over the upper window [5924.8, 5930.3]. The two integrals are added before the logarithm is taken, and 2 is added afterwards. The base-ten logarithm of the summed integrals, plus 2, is 2.97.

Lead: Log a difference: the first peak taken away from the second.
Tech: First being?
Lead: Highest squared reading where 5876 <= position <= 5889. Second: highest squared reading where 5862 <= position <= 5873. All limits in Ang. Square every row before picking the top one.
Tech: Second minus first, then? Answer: -0.020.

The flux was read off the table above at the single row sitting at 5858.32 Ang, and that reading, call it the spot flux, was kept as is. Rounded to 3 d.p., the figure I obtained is 0.624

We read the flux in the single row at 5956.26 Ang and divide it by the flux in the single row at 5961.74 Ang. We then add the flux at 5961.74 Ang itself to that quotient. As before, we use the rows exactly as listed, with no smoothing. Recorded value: 1.64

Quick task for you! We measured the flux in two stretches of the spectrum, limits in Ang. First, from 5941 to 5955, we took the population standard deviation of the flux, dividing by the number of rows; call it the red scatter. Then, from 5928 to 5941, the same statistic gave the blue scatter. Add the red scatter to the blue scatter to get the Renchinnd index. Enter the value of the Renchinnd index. 0.0290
